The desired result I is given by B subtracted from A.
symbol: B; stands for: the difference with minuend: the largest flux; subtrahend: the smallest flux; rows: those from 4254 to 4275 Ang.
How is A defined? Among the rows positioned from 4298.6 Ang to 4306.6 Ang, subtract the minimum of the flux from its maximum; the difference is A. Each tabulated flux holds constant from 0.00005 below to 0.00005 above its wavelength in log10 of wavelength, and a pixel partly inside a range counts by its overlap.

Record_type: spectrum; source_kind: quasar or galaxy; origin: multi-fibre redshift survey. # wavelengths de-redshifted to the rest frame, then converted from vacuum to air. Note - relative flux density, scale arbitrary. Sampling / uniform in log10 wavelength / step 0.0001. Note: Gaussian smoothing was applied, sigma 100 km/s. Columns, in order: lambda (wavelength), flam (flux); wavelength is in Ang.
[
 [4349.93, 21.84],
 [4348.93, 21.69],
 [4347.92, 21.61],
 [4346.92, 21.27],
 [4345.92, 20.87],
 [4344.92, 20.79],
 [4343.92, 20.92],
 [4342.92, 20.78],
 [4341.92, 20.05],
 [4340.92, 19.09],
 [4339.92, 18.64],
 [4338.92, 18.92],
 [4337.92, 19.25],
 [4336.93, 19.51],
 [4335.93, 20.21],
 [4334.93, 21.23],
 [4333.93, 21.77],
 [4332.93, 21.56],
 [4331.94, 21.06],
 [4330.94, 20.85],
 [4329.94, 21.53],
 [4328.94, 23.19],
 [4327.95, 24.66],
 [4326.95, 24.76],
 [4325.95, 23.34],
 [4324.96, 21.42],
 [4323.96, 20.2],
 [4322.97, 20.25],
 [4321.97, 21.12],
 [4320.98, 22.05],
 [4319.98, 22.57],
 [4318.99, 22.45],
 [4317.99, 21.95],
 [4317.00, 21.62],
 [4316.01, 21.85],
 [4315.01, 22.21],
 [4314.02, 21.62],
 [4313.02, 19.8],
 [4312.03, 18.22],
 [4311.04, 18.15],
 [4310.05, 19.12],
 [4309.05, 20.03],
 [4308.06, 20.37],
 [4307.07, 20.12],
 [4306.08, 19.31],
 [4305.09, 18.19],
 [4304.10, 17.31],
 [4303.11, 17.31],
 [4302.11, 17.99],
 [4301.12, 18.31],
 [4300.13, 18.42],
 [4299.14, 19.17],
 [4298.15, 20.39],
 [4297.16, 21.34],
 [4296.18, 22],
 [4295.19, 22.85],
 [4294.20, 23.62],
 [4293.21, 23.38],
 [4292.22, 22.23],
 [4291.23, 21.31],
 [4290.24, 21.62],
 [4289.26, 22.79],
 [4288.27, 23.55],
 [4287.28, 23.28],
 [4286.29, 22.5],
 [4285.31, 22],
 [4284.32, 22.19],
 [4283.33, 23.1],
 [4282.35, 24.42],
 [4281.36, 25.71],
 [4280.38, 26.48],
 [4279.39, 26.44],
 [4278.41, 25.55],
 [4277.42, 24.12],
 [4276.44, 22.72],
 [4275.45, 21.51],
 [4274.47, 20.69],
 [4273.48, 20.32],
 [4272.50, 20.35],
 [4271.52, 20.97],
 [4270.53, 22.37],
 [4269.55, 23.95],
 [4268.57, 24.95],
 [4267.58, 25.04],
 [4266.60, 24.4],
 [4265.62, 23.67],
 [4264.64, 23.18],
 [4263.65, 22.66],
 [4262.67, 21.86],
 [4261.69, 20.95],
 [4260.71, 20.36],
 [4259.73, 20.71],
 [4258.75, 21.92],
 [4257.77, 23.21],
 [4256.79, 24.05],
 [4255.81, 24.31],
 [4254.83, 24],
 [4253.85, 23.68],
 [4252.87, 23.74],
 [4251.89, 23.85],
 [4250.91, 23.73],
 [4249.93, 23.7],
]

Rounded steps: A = 2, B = 4.7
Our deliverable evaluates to -3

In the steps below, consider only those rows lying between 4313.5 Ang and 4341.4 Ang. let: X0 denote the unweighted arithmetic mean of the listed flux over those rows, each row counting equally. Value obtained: 21.4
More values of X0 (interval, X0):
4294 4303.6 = 20.1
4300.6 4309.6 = 18.8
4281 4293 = 22.9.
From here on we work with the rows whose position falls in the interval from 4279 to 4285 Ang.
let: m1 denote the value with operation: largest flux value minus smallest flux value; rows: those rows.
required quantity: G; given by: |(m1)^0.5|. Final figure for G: 2.1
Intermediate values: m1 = 4.3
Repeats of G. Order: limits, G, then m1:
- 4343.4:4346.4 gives 0.4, 0.1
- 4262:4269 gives 1.8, 3.2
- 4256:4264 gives 1.9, 3.7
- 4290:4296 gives 1.5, 2.3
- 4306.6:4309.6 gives 0.6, 0.3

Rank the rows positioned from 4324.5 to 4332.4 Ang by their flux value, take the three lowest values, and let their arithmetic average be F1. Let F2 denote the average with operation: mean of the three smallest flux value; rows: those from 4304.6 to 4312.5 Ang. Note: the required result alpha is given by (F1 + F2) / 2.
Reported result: 19.6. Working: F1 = 21.1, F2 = 18.2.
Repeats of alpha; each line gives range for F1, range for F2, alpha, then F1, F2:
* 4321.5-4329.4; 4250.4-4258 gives 22.0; 20.5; 23.5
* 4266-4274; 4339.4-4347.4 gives 19.9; 20.5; 19.3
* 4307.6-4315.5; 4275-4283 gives 20.6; 18.5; 22.8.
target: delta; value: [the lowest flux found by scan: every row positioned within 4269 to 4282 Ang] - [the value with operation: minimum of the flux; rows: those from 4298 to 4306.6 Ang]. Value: 3.0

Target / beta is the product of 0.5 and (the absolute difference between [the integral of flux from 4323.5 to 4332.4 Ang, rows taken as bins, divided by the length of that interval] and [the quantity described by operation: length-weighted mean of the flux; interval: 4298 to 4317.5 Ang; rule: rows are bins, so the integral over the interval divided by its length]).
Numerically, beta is 1.43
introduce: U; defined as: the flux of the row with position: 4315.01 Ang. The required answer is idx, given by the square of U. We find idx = 493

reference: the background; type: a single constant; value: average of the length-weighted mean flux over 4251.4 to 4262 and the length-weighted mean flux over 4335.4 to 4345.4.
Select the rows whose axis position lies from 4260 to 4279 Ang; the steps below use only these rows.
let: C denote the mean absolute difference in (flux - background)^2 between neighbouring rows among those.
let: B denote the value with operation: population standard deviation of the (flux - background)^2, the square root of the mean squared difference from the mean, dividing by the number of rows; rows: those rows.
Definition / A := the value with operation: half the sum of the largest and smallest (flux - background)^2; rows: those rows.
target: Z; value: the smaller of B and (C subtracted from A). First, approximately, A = 8.9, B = 5.3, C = 2.65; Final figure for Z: 5.3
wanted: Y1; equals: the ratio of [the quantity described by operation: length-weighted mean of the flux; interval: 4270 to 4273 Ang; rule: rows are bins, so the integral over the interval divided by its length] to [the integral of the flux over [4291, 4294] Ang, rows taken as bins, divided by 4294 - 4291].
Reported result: 0.95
